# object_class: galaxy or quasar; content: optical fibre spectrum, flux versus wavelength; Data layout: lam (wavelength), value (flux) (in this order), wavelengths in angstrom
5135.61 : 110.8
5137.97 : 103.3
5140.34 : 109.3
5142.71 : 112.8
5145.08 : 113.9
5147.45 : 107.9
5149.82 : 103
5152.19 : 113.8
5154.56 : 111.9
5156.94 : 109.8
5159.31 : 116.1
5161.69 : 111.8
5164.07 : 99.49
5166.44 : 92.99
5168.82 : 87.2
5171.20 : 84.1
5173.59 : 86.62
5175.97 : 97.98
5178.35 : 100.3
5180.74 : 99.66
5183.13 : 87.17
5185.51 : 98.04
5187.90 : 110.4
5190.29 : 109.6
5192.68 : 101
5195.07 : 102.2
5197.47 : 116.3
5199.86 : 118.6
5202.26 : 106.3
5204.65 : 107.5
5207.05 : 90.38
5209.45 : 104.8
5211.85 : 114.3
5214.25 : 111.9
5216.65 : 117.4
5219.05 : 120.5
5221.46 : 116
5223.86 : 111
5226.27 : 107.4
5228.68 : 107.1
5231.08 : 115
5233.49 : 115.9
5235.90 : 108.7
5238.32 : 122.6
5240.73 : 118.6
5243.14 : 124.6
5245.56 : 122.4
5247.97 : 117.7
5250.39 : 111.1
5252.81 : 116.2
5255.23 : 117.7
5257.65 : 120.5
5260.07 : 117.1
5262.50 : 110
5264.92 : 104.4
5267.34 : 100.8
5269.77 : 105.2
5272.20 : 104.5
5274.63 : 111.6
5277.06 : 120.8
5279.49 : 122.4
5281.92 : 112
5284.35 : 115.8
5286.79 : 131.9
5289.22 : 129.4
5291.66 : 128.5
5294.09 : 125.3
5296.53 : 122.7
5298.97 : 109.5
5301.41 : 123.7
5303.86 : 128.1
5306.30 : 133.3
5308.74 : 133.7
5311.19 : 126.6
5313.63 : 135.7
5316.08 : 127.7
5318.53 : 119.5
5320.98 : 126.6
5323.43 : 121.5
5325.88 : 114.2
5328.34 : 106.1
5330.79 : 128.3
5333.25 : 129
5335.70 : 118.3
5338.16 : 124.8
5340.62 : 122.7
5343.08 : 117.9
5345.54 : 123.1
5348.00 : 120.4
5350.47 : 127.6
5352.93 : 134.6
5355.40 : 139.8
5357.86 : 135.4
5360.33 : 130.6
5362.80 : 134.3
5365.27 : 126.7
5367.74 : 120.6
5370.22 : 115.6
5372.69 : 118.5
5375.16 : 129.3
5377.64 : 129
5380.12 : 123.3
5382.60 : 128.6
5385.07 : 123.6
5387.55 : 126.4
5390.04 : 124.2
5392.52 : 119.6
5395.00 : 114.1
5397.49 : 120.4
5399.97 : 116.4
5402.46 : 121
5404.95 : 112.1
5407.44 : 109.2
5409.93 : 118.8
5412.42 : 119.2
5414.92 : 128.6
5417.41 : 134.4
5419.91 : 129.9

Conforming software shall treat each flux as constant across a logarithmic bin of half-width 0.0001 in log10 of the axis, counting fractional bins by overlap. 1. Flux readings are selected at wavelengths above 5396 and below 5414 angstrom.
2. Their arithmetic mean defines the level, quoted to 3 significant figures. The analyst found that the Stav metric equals 117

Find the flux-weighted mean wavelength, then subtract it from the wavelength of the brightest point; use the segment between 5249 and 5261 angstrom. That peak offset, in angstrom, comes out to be 2.4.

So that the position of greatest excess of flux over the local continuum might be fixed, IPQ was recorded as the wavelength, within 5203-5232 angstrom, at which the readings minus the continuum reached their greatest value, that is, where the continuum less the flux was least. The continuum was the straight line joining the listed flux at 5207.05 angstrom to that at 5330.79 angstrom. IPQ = 5219.05 angstrom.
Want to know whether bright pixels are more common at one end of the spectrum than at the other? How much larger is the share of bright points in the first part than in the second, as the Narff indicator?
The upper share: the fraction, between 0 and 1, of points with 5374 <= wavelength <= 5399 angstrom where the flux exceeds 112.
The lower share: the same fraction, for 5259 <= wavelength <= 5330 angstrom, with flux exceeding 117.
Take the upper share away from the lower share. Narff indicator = -0.4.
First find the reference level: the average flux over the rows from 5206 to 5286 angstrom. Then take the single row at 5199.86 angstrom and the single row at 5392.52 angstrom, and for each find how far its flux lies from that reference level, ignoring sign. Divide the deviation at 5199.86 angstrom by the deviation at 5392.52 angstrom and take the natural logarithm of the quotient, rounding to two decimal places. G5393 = -0.17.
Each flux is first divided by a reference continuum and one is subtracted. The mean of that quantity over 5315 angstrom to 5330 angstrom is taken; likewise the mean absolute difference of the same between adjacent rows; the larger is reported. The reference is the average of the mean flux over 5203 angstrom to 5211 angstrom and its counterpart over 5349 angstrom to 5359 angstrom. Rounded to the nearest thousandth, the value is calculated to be 0.061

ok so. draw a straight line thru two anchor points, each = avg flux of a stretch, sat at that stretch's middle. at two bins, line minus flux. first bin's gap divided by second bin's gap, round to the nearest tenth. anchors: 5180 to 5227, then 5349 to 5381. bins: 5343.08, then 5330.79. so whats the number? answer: -1.6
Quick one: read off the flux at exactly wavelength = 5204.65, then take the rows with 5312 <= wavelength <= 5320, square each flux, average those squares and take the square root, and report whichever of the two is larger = 128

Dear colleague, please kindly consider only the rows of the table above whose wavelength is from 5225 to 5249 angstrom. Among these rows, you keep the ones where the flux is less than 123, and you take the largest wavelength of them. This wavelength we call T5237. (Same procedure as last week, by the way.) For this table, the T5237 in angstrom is 5247.97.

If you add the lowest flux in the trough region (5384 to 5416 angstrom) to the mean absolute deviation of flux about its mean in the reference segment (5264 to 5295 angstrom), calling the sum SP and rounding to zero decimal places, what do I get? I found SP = 118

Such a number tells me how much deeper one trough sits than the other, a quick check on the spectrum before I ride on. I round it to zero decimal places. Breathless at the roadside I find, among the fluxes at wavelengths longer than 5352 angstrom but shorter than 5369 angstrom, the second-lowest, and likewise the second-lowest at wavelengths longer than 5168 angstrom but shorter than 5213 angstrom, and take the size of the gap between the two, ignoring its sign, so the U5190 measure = 40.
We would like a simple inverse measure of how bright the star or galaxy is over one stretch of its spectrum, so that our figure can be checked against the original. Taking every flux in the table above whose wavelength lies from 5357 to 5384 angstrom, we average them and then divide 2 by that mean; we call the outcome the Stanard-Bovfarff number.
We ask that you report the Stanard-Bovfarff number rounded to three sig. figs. 0.0158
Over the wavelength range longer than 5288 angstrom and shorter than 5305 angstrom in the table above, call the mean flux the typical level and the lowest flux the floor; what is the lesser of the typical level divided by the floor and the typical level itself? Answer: 1.131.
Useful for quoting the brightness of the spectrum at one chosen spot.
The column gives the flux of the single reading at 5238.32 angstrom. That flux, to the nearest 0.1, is 122.6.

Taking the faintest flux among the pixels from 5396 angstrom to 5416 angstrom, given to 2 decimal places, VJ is 109.20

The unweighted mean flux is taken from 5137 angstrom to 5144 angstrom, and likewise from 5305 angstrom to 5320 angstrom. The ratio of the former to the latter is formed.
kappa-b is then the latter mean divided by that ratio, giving 154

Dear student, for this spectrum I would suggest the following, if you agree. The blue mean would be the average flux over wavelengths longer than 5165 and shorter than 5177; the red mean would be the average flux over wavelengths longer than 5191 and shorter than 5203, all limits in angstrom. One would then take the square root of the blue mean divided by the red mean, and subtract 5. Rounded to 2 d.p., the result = -4.09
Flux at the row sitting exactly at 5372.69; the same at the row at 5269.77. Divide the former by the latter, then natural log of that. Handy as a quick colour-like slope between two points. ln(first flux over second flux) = 0.12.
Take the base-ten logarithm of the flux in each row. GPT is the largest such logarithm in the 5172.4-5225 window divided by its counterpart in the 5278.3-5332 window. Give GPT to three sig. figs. 0.976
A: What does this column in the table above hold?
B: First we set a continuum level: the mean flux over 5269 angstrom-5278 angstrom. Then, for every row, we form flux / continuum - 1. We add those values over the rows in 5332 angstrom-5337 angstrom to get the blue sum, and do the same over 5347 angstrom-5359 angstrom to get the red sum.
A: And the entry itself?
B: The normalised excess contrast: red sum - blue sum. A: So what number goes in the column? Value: 0.7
